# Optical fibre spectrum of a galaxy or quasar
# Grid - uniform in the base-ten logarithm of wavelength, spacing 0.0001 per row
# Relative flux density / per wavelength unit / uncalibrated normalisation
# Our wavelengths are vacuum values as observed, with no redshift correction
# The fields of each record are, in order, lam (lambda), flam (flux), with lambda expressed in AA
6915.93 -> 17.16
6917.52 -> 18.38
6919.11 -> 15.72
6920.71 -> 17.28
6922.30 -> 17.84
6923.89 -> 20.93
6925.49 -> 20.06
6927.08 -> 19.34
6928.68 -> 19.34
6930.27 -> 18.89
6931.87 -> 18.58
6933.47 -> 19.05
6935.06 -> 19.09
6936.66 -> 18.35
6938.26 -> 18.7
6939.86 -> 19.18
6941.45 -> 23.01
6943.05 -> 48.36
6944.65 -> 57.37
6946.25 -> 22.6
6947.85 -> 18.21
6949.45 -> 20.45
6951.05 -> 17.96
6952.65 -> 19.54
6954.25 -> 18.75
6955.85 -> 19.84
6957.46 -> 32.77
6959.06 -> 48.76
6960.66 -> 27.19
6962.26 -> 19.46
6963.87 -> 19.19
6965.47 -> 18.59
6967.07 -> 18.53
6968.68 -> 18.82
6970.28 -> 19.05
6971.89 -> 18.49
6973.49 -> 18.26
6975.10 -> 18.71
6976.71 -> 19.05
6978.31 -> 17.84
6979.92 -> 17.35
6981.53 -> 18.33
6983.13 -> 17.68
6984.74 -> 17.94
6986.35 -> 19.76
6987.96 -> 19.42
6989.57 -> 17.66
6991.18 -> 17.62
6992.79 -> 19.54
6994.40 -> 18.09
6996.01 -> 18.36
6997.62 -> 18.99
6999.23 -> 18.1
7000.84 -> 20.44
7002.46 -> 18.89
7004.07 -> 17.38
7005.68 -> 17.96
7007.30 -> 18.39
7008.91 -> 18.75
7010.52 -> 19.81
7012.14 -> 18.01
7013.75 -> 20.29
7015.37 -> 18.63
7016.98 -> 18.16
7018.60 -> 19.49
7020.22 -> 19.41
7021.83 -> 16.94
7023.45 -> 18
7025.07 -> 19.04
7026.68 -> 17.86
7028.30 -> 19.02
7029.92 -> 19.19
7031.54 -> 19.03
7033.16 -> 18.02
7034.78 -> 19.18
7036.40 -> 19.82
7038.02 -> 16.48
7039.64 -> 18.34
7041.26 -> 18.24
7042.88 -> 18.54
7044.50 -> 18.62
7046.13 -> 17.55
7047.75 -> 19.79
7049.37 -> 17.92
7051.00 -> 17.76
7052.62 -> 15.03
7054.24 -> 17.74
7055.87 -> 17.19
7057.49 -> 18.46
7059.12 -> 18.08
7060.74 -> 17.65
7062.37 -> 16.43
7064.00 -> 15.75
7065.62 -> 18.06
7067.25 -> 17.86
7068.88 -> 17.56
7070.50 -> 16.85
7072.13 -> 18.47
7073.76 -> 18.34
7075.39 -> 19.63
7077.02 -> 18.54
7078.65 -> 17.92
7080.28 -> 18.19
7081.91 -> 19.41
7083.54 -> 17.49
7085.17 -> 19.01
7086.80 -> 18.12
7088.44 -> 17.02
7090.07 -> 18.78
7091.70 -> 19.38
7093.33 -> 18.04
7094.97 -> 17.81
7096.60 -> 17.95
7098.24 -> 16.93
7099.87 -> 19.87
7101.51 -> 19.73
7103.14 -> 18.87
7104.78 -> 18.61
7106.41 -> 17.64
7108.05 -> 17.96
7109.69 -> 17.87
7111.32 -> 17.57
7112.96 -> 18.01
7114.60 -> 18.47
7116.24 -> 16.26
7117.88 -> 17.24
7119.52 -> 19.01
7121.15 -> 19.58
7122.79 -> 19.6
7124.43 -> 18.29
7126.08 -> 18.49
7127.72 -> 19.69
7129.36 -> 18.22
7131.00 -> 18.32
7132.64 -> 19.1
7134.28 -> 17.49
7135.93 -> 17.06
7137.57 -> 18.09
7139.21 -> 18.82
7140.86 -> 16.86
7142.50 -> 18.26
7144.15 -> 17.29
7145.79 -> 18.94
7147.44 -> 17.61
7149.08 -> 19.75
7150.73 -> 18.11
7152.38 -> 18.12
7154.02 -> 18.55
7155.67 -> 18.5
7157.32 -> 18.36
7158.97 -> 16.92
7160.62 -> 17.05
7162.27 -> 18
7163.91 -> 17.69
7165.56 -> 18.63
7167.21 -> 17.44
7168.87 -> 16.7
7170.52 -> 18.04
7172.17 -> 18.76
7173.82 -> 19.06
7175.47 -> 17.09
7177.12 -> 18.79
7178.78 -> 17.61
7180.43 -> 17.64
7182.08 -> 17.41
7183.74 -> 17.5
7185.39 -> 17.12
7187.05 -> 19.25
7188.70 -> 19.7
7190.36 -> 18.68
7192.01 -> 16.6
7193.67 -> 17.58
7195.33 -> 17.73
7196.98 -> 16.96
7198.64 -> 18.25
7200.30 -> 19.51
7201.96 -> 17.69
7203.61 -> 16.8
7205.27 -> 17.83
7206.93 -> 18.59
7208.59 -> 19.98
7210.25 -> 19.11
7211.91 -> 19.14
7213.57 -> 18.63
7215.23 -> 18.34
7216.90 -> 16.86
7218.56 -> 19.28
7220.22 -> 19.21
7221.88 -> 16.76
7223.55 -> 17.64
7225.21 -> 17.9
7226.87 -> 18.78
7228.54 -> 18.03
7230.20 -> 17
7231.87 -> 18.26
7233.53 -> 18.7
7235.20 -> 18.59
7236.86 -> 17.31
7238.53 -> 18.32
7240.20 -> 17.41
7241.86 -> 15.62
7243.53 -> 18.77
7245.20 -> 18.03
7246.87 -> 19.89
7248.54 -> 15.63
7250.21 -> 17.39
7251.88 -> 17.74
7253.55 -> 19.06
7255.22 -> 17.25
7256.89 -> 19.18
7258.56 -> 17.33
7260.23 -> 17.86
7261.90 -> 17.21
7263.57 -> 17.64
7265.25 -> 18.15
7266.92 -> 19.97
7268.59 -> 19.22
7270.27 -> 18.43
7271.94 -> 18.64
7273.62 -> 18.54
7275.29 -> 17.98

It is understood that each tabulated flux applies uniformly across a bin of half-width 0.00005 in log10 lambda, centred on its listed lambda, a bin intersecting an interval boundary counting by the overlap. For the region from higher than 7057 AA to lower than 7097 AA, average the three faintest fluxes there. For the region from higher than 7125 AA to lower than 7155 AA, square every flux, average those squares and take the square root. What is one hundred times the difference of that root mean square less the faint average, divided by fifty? 3.9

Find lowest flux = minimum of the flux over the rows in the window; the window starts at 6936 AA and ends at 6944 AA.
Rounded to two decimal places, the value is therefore 18.35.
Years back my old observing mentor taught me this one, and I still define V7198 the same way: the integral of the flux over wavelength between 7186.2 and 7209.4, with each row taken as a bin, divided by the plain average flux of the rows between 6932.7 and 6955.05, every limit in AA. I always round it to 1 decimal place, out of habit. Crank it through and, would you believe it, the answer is 17.4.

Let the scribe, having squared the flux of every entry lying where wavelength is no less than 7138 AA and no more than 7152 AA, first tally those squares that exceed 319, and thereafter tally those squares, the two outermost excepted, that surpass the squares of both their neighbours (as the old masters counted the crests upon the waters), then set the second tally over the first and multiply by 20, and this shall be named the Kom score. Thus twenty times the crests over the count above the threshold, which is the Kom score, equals 12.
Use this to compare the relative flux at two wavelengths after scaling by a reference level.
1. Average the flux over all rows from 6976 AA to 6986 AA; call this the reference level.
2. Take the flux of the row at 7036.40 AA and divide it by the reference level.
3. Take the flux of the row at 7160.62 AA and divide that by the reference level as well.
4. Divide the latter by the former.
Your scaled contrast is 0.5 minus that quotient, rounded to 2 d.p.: -0.36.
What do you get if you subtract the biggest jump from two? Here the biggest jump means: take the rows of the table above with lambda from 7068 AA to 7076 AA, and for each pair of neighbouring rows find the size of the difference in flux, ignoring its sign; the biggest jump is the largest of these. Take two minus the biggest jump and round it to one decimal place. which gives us 0.4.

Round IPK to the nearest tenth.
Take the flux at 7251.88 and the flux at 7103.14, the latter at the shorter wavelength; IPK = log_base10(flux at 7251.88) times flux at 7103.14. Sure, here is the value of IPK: 23.6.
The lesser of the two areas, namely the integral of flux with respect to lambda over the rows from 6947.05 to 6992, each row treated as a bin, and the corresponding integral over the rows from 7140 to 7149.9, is 179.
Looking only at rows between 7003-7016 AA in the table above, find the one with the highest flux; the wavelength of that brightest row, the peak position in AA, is 7013.75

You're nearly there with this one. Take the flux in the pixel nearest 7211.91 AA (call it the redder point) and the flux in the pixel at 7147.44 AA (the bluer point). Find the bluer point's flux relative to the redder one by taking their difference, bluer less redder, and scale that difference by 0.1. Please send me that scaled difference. -0.15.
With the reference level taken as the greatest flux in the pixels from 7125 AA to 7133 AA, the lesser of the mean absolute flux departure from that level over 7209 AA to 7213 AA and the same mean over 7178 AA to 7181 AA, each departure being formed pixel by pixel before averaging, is 0.57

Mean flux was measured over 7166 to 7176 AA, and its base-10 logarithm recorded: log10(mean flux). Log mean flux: 1.25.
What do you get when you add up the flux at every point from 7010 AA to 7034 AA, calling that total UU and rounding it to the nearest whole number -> 281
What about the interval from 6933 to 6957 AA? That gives 360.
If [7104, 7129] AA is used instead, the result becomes 274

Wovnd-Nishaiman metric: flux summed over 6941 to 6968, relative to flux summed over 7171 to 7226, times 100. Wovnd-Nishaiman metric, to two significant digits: 75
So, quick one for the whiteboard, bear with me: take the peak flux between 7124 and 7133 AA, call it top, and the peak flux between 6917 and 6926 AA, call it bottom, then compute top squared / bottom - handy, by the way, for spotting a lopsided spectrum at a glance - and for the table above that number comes 18.5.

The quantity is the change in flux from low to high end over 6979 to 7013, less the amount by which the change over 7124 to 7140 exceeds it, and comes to 0.8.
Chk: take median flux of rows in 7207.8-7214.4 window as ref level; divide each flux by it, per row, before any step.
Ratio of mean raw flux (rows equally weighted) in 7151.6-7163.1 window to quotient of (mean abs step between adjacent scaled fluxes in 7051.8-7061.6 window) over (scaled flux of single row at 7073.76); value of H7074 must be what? 308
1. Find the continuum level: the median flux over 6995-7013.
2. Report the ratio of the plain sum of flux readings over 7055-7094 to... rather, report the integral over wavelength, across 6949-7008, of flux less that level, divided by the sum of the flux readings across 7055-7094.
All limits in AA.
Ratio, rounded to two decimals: 0.23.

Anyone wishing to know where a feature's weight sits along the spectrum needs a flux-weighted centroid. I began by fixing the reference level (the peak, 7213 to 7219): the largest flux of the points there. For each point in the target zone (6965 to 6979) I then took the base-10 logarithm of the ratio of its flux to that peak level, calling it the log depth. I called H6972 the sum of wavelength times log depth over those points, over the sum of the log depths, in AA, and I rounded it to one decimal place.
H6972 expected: 6972.6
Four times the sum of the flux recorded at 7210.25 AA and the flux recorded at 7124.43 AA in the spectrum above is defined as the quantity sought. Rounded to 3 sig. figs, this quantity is 150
